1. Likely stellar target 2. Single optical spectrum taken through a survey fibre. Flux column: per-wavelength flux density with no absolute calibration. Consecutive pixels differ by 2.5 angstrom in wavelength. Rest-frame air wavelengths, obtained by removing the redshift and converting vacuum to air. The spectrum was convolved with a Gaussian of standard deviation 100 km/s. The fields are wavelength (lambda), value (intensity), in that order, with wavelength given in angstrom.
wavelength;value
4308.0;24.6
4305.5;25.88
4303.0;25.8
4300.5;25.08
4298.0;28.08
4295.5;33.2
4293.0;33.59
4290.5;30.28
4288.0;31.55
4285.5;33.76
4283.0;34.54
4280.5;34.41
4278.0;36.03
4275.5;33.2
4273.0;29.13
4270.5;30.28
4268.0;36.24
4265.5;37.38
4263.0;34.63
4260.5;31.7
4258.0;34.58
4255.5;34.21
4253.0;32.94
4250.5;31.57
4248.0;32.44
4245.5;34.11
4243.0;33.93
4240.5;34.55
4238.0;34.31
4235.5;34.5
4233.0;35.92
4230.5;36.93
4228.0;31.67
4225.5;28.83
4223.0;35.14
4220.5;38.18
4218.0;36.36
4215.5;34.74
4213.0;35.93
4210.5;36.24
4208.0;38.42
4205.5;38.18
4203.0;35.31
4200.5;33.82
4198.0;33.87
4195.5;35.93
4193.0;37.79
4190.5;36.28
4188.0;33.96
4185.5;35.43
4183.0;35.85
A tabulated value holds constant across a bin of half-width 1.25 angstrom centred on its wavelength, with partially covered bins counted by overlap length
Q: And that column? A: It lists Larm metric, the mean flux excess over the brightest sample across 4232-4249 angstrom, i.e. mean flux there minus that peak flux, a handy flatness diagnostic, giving -1.7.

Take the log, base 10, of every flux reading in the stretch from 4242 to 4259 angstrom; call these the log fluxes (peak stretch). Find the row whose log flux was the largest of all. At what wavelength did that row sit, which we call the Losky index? 4258.0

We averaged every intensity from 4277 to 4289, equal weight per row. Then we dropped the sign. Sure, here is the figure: 34.1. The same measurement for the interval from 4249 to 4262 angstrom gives 33.0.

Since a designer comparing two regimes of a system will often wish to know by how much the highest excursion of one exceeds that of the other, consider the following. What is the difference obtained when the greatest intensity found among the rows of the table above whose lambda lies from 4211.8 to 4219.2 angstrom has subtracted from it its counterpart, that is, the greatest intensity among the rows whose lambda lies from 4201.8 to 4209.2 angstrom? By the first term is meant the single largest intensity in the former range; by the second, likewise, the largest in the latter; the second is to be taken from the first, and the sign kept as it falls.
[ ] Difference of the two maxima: -2.1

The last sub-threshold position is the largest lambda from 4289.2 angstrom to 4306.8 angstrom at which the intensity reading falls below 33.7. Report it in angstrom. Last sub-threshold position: 4305.5 angstrom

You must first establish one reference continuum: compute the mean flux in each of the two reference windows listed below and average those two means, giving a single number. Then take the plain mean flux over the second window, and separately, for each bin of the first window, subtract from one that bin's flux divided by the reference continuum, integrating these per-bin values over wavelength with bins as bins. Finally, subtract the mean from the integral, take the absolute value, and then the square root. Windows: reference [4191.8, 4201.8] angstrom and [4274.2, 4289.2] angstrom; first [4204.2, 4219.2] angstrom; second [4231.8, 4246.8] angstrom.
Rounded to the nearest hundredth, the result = 5.95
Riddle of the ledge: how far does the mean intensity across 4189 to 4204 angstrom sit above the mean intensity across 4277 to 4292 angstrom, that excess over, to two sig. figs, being 2.1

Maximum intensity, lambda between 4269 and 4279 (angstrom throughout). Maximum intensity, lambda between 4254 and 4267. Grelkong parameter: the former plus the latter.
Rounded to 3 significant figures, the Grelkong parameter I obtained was 73.4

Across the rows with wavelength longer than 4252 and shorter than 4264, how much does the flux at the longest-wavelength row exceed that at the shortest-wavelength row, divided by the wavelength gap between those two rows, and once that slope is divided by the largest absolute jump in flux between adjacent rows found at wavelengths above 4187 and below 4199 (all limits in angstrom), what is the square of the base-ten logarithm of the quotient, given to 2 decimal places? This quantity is 1.29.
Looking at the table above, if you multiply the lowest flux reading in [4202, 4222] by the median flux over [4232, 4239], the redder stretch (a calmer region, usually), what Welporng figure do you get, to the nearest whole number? 1199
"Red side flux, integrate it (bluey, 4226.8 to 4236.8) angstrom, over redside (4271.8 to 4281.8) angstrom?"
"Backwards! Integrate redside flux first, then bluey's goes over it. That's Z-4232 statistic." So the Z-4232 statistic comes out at 1.05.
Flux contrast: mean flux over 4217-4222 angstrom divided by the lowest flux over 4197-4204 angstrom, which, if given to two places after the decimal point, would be 1.10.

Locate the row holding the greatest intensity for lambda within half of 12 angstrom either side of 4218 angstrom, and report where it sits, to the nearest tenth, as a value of 4220.5 angstrom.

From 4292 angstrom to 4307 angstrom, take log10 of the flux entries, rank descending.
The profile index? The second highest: 1.52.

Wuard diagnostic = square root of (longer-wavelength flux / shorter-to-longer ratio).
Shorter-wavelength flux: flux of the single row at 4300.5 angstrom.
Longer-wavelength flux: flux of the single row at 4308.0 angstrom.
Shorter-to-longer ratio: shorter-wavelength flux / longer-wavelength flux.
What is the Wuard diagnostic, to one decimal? 4.9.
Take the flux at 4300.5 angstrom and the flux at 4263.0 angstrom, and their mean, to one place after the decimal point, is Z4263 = 29.9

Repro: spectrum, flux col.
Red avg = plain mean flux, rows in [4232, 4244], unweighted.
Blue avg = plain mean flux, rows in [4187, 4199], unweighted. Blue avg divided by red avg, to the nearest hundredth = 1.03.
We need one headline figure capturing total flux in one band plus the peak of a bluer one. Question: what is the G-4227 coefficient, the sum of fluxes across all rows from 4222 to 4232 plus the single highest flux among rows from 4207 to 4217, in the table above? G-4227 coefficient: 171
